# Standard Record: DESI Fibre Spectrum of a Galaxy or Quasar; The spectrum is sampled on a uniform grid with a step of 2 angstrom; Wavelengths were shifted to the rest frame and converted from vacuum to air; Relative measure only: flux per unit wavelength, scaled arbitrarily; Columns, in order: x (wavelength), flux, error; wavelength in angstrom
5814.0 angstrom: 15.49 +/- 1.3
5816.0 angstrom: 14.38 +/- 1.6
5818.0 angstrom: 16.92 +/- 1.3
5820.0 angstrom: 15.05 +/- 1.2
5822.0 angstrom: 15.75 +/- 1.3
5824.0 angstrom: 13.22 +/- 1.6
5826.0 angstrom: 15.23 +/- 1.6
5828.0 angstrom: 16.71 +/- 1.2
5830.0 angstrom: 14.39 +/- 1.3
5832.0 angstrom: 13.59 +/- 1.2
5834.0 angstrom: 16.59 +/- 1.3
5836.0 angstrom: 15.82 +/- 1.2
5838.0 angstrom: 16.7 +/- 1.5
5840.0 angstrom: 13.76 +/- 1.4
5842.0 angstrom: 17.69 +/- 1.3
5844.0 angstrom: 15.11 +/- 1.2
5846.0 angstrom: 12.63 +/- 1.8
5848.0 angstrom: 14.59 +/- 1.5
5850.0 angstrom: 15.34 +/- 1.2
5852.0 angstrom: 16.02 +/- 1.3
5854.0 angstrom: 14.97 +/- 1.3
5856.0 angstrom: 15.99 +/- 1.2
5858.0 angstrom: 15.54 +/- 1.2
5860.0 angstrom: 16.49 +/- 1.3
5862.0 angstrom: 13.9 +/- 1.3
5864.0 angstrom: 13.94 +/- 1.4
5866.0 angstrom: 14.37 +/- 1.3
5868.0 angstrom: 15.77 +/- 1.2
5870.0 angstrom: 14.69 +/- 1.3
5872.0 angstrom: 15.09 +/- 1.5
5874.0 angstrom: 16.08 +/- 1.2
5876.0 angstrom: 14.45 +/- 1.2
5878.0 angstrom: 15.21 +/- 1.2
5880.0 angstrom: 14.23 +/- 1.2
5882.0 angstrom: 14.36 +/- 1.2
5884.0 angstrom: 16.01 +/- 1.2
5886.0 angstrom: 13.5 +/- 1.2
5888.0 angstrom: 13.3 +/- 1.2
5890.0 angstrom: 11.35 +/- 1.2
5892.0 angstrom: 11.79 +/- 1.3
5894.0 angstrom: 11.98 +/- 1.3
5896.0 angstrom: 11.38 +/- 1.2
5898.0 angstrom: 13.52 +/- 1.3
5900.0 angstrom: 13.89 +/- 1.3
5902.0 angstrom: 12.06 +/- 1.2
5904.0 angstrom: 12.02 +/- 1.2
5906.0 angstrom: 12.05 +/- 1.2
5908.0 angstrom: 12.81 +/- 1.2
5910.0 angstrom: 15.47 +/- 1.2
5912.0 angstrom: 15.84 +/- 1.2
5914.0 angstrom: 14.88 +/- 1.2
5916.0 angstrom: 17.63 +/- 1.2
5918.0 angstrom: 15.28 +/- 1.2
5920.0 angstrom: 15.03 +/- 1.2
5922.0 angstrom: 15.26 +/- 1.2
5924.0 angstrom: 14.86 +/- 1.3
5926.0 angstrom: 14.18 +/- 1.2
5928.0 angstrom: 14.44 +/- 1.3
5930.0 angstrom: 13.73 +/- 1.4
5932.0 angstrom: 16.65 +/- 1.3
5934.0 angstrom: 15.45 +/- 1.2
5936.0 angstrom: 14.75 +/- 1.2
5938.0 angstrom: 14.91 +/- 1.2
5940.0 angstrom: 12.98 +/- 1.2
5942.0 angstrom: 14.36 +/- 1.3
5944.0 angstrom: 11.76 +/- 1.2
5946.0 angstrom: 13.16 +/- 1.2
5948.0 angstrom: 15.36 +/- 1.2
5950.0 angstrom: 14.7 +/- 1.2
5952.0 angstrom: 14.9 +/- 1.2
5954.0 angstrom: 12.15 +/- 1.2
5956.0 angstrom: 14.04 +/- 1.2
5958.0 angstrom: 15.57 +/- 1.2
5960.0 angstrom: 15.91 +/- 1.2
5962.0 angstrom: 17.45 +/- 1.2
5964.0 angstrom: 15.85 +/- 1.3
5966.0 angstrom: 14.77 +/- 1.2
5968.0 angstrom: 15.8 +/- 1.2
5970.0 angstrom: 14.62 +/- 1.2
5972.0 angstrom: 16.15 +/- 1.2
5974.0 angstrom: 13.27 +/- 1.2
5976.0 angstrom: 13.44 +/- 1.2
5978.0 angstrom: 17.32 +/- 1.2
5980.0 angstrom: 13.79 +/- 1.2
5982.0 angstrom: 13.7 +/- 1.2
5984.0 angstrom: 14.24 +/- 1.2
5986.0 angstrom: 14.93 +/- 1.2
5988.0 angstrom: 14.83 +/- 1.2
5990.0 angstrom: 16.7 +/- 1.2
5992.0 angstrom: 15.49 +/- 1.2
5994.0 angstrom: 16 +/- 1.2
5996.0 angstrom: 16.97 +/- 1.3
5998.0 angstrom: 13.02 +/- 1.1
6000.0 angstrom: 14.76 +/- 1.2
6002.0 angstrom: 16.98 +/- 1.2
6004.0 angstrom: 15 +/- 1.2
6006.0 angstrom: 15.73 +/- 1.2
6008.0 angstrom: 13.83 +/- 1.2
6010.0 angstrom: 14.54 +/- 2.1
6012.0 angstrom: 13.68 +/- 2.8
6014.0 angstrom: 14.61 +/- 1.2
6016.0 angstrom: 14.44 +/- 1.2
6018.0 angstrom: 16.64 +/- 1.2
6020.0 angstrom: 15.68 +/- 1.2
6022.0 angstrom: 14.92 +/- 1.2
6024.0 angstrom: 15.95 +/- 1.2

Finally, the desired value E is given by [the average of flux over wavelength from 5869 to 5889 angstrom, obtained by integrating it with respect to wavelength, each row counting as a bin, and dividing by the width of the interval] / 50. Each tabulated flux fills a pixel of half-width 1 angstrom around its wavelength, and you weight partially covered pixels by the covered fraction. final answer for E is 0.294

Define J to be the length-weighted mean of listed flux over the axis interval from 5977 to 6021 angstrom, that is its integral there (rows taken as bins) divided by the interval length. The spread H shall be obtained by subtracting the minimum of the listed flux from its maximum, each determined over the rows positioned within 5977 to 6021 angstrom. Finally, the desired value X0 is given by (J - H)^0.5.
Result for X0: 3.291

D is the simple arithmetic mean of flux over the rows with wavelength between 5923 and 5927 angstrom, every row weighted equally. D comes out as 14.5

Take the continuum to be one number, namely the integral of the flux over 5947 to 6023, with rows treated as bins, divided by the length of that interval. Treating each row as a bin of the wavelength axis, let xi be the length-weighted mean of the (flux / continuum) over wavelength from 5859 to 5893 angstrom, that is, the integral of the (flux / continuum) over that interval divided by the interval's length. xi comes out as 0.96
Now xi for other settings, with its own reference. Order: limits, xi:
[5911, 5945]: 0.99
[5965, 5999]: 1.00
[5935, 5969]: 0.97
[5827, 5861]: 1.02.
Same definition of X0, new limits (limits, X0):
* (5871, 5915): 2.994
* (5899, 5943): 2.978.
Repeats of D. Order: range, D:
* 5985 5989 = 14.9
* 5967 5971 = 15.2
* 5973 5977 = 13.4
